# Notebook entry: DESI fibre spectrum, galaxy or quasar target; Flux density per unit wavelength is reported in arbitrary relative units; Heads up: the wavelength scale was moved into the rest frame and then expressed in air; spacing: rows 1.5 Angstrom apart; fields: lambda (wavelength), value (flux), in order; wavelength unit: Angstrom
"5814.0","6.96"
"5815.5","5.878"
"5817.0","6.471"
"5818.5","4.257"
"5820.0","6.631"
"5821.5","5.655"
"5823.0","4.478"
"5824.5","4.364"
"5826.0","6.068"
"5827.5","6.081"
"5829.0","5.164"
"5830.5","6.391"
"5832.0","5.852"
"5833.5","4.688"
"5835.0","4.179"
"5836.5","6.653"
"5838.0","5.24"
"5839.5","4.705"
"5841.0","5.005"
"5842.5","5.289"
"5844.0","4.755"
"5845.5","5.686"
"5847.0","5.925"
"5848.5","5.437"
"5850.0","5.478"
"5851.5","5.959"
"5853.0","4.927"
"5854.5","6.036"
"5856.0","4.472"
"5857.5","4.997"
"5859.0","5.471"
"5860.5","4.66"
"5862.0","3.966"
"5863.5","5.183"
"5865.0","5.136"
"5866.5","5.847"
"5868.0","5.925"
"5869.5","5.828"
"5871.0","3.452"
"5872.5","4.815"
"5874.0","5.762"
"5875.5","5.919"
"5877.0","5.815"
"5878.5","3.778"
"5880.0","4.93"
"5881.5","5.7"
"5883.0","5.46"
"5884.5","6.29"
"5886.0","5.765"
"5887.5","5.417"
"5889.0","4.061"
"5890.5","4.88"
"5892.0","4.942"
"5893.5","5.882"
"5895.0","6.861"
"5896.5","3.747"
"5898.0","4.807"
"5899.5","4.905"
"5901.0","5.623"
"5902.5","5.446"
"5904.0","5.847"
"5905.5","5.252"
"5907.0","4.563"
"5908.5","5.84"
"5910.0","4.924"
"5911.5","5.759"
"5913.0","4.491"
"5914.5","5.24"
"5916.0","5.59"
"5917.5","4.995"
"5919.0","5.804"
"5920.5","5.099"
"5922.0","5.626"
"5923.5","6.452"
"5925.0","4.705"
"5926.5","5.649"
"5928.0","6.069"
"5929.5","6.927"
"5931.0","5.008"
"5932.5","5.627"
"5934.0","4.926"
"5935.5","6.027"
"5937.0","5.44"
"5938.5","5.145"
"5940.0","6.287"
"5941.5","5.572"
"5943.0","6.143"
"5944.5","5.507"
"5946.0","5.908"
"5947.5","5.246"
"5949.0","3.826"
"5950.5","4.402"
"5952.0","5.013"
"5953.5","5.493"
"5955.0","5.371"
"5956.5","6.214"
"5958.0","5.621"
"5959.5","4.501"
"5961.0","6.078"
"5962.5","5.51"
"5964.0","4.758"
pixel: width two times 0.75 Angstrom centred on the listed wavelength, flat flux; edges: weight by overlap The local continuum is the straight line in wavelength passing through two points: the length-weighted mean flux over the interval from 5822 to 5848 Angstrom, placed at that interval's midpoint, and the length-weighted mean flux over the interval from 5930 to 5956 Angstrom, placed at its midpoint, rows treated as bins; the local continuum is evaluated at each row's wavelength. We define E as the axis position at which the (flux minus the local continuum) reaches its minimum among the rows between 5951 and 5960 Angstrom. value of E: 5959.5 Angstrom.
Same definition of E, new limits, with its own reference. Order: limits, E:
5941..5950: 5949.0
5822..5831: 5824.5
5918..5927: 5925.0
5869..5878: 5871.0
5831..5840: 5835.0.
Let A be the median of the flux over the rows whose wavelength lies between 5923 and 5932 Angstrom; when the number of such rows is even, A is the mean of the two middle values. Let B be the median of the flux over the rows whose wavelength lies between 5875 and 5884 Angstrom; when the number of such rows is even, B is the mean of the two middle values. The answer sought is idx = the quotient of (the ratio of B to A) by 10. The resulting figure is 0.095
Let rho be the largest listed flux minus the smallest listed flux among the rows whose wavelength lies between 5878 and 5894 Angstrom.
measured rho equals 2.51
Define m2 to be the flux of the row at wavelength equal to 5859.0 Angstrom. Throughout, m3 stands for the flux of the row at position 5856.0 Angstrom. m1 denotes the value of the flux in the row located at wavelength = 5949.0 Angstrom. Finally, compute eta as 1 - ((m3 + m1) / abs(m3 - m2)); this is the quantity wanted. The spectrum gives -7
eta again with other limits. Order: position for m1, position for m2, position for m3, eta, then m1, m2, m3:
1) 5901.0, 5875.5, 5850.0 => -24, 5.623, 5.919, 5.478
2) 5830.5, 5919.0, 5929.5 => -11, 6.391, 5.804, 6.927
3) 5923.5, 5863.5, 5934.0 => -43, 6.452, 5.183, 4.926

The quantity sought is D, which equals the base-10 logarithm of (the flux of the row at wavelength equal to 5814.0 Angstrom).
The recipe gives 0.843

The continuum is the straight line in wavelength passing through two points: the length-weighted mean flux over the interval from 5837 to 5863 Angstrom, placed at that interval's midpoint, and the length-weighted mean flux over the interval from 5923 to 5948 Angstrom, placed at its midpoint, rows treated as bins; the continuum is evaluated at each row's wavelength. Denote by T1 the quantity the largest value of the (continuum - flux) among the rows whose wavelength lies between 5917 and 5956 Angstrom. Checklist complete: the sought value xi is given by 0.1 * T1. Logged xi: 0.193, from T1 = 1.9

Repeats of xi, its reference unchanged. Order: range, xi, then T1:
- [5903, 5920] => 0.106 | 1.1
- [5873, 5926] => 0.171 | 1.7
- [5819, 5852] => 0.093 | 0.9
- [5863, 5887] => 0.186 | 1.9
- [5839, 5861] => 0.075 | 0.8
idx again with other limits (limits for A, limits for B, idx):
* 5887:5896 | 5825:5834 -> 0.115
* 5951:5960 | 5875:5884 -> 0.103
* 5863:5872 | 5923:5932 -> 0.106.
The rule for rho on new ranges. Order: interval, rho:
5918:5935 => 2.22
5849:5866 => 2.07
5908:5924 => 1.96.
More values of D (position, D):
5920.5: 0.707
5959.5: 0.653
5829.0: 0.713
